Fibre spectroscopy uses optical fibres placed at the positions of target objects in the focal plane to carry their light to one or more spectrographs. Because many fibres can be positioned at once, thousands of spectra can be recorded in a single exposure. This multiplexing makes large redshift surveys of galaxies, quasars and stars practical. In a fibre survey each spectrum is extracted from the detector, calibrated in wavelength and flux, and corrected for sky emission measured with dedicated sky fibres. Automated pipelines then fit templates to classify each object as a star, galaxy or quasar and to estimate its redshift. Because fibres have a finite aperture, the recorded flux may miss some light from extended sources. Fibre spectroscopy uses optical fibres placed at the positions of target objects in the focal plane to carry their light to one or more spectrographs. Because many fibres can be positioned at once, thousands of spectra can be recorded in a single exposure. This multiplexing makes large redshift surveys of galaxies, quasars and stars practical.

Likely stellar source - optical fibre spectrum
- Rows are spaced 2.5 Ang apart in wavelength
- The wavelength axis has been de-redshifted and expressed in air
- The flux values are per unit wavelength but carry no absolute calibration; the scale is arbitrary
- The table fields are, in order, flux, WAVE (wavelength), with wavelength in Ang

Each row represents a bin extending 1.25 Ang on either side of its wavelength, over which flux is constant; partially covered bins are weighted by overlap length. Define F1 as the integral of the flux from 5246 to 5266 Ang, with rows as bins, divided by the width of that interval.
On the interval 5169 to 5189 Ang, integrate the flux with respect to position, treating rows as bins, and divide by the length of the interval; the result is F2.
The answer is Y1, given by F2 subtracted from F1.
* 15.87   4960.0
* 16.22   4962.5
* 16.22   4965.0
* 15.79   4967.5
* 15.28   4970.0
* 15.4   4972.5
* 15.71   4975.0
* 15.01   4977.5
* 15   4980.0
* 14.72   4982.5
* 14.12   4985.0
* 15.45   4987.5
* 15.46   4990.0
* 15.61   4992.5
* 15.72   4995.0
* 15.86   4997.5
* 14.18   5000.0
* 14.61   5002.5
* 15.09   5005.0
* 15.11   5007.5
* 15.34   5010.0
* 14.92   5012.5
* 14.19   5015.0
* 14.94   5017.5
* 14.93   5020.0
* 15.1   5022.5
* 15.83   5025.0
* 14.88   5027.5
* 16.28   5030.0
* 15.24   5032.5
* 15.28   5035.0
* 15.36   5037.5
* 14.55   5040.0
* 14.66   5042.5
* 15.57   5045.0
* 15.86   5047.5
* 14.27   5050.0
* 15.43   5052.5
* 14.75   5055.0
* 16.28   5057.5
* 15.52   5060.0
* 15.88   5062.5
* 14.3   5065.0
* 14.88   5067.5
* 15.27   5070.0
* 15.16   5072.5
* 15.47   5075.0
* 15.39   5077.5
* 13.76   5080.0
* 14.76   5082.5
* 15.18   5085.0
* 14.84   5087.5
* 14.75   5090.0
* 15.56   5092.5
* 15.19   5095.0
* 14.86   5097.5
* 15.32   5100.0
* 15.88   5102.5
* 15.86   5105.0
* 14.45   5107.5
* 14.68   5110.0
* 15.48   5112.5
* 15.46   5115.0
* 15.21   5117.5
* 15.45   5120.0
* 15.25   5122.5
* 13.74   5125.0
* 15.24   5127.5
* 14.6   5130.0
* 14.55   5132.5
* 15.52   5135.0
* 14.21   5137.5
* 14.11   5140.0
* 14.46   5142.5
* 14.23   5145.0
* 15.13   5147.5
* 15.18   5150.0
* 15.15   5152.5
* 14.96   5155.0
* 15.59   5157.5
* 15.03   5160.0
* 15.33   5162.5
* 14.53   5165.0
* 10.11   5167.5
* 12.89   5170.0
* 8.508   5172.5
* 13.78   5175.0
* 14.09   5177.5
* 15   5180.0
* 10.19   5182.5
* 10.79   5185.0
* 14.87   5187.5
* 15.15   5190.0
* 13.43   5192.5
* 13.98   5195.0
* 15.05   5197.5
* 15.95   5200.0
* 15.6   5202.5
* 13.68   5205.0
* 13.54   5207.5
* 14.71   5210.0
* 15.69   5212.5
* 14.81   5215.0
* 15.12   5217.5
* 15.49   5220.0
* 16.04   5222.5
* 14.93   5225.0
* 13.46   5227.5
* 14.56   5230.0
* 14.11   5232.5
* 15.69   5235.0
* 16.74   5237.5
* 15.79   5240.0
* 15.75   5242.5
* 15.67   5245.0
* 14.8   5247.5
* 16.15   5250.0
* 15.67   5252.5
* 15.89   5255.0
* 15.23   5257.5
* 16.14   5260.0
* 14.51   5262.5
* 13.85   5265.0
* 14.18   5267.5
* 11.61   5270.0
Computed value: 3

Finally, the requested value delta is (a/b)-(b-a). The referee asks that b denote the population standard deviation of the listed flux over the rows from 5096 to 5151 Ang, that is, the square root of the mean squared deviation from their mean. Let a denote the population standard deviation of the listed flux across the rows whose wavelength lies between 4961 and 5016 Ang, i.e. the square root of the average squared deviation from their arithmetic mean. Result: 1.0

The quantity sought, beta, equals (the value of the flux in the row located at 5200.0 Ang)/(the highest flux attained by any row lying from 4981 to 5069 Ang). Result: 0.98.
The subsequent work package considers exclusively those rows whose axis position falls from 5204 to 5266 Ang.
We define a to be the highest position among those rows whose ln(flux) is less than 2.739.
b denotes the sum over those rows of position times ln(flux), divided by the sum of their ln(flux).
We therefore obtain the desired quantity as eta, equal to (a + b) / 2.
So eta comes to 5250.1 Ang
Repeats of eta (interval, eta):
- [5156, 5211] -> 5197.0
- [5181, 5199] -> 5193.9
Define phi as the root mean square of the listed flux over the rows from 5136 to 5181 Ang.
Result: 14.1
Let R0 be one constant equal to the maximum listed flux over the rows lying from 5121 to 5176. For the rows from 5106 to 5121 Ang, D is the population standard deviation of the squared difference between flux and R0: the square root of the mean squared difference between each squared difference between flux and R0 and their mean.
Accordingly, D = 0.50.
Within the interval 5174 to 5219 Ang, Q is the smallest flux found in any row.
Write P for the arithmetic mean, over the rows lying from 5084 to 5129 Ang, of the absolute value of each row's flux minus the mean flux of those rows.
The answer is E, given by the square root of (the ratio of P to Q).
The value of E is 0.195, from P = 0.387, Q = 10.19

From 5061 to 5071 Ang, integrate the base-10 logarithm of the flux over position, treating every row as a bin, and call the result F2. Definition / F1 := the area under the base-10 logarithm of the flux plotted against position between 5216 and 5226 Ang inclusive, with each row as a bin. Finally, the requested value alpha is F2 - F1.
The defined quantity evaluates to -0.09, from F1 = 11.9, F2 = 11.8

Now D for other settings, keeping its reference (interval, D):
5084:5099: 0.26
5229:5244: 0.82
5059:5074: 0.58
